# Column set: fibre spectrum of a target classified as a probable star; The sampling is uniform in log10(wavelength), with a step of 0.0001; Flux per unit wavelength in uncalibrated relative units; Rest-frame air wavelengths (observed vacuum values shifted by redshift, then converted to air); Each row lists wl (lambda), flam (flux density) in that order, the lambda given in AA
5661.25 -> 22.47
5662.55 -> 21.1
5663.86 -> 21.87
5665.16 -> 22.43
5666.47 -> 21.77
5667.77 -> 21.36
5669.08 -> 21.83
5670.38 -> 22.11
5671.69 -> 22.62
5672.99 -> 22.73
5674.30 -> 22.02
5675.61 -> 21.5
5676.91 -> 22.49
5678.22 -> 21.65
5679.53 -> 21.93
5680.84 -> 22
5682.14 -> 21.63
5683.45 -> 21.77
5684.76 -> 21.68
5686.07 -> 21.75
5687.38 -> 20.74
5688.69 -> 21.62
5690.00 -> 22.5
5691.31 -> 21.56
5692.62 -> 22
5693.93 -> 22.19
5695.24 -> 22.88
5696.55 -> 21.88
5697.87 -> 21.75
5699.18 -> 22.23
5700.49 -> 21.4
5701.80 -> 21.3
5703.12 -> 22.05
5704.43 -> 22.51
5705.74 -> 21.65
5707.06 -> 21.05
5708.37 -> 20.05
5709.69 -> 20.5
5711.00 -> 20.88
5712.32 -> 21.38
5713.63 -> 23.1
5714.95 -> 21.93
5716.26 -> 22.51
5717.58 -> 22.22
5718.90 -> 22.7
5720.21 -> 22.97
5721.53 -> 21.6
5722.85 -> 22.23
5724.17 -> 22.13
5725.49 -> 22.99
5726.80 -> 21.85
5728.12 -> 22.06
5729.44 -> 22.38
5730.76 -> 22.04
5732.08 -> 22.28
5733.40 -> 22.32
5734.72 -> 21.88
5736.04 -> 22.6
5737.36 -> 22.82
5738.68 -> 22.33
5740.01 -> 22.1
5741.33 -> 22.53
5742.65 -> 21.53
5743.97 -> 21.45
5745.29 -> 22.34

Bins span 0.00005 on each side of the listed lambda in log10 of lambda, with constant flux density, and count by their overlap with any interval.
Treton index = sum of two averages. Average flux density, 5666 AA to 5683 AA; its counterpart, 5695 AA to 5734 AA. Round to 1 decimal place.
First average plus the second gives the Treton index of 43.9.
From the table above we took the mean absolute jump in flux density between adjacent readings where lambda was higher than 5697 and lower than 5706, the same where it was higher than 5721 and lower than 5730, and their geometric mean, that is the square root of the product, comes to 0.56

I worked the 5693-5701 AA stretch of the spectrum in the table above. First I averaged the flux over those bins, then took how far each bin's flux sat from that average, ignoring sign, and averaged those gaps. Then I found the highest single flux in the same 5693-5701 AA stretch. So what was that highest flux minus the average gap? 22.5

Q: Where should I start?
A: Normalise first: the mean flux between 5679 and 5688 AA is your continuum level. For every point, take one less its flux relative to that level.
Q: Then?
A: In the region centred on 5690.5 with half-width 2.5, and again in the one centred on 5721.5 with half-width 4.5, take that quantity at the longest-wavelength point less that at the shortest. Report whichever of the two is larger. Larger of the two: -0.018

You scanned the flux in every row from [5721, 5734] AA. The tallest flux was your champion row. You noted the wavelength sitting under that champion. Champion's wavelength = 5725.49 AA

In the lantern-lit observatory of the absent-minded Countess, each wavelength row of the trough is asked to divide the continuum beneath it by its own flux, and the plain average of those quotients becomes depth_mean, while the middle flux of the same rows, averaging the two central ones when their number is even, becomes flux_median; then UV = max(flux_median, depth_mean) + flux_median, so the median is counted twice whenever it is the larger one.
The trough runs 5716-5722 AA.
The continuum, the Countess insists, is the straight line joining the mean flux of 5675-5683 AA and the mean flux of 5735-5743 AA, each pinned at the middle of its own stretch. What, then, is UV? 45.02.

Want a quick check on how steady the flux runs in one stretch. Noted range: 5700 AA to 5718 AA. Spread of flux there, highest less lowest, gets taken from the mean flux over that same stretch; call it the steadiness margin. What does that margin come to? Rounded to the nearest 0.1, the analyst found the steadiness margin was 18.6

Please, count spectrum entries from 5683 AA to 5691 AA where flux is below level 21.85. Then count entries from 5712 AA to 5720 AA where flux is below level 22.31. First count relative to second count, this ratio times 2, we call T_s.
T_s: 3.3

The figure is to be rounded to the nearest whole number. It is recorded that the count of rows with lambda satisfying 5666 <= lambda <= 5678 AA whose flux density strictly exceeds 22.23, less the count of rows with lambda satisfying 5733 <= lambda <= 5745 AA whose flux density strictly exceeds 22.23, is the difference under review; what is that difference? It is -2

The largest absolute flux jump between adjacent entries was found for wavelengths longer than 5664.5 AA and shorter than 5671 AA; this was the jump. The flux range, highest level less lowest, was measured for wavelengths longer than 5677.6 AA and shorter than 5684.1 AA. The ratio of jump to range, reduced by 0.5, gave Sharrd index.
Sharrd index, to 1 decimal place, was 1.3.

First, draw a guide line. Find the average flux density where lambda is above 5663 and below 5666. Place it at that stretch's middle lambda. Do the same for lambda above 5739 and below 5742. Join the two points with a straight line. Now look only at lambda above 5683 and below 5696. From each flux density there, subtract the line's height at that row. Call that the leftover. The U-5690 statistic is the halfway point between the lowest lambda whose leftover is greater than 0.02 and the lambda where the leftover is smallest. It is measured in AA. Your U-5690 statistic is 5688.7 AA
